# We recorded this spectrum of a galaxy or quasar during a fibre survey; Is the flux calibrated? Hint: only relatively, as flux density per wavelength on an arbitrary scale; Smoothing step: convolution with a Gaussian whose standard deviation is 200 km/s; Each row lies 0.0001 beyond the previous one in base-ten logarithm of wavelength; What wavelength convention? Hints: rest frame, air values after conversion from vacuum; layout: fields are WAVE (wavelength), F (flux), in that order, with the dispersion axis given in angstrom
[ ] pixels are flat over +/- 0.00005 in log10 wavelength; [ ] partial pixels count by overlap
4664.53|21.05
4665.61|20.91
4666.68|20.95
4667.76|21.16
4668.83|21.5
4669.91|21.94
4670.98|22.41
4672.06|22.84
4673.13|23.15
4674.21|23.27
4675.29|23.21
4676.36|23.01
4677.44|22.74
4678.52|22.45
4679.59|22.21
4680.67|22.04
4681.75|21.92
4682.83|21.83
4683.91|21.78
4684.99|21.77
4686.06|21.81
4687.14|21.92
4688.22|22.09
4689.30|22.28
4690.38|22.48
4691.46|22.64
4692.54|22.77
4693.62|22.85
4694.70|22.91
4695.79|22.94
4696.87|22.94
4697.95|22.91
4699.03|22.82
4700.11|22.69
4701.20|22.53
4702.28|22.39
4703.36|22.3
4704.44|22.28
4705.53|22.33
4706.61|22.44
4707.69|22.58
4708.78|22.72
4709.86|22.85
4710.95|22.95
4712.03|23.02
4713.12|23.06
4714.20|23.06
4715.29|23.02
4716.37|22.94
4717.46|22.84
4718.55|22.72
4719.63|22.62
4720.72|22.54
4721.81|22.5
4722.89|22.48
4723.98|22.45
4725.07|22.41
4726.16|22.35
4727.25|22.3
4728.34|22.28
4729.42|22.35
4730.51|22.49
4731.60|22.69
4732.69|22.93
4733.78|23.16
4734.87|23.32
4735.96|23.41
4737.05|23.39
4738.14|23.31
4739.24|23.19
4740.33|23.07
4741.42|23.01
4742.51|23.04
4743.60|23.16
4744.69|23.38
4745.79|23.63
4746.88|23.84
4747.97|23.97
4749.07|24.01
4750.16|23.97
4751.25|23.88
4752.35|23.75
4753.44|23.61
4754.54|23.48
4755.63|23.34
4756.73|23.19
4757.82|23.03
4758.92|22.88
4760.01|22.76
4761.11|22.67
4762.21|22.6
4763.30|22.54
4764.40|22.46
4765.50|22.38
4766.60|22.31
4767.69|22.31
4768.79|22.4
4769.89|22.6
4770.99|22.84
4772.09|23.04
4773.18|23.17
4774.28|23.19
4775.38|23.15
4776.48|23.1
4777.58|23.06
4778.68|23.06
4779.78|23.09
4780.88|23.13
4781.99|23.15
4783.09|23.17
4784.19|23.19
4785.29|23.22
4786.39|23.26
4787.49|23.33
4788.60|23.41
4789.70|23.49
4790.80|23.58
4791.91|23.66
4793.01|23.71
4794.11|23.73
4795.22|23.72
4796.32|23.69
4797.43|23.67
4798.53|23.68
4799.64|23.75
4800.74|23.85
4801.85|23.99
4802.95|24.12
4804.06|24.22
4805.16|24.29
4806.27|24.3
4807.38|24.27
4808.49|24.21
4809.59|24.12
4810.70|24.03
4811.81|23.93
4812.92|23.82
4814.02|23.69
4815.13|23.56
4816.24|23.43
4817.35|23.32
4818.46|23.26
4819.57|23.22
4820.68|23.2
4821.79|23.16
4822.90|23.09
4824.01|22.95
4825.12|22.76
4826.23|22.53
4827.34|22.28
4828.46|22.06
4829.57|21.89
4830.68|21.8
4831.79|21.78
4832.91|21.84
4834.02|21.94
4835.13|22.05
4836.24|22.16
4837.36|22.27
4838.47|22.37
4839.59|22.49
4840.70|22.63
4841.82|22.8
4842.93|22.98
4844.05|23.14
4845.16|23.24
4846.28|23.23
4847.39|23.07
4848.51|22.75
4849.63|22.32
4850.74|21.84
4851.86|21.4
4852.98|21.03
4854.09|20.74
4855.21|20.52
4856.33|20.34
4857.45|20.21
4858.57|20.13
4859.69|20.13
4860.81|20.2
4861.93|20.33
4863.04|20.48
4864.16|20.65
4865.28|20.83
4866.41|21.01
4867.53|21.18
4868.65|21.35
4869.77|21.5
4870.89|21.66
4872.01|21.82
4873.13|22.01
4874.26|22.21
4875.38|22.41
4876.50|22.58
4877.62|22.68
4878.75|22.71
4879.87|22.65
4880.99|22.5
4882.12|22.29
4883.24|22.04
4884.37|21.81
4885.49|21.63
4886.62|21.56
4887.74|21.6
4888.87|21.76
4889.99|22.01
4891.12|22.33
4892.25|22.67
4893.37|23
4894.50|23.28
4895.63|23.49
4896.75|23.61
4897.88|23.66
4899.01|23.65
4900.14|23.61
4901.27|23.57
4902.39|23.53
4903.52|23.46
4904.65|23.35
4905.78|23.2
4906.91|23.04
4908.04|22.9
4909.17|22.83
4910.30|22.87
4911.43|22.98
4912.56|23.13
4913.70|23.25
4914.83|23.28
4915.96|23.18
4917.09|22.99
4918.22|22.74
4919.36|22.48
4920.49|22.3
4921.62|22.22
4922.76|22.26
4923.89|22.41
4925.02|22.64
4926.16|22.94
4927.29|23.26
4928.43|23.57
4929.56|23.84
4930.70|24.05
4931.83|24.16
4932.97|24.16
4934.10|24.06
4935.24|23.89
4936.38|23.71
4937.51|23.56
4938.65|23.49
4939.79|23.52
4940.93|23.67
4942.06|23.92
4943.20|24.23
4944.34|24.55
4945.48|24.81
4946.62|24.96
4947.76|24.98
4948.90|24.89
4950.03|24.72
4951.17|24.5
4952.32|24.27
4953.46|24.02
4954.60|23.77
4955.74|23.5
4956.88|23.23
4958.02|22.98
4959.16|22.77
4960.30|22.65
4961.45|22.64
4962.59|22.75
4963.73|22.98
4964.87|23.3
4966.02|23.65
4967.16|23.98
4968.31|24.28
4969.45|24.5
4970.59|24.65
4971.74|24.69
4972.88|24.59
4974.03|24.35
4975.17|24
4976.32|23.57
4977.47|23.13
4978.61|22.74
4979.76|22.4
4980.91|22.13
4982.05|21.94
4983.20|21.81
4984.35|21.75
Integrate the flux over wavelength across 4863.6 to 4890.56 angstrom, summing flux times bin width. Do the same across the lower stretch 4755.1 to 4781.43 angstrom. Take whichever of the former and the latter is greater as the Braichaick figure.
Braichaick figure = 602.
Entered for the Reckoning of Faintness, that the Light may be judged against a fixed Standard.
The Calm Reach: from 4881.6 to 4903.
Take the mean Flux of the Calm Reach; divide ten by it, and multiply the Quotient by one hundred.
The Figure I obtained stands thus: 44.1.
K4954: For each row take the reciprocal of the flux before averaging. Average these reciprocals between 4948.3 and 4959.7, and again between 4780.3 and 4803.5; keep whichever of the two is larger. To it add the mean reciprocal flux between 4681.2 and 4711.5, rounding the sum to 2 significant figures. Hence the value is 0.087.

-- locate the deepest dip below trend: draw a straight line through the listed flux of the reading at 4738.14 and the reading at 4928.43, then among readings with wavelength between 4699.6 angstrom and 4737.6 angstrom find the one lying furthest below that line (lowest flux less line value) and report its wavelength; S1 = 4728.34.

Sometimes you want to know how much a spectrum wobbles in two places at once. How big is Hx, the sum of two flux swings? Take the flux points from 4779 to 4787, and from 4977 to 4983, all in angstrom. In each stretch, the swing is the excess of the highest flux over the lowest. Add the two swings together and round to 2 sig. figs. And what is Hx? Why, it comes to 1.4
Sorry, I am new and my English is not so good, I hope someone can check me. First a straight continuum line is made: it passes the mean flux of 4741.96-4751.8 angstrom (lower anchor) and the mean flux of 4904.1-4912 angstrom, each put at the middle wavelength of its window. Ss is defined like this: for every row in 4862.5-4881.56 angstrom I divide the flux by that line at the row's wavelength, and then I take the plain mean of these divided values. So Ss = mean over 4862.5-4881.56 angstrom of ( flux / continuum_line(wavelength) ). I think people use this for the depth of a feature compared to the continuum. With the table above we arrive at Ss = 0.940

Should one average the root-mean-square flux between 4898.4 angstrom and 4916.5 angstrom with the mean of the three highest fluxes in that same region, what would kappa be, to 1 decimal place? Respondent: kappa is 23.4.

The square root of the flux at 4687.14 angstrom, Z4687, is 4.682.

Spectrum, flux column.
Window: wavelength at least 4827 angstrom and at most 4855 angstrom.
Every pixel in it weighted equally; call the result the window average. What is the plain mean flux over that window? 22.2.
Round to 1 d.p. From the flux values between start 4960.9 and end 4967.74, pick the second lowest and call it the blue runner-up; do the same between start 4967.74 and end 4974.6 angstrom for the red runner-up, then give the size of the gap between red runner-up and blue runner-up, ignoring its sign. 1.6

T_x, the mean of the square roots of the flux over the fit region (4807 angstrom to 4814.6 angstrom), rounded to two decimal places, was 4.90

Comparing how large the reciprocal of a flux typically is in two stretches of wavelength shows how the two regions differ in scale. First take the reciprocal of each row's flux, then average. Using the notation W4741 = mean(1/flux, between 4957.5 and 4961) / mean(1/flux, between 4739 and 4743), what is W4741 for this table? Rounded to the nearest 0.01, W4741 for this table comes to 1.01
